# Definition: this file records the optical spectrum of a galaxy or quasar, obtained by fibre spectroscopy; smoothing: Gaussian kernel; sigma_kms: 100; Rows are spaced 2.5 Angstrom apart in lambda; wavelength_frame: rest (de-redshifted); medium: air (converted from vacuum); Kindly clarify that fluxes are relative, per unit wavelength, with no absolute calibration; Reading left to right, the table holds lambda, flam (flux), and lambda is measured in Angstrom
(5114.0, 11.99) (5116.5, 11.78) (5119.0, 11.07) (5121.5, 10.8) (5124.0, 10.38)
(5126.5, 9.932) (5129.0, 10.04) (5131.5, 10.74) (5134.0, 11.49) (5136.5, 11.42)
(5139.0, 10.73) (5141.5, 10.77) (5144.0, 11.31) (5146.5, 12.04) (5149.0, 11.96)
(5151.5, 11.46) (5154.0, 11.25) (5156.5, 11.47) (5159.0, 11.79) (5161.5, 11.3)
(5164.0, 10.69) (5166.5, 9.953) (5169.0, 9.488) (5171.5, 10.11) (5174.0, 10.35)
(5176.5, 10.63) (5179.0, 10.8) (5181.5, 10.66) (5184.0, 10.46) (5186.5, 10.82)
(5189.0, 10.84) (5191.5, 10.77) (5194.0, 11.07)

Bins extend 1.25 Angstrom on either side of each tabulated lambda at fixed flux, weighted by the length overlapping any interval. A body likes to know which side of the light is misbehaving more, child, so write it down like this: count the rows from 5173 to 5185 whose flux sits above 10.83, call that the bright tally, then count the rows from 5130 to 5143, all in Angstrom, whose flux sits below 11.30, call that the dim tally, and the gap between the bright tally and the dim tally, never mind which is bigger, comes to 3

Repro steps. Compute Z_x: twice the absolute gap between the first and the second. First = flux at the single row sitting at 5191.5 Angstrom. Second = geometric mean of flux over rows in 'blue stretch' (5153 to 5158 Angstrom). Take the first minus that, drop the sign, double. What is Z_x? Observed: 1.18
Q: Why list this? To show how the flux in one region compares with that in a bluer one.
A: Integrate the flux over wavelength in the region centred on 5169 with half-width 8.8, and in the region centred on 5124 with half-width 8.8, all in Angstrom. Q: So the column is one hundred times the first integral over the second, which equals 97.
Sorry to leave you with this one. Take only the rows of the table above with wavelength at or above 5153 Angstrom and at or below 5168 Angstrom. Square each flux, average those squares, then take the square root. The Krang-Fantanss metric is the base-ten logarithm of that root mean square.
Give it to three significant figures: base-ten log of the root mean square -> 1.04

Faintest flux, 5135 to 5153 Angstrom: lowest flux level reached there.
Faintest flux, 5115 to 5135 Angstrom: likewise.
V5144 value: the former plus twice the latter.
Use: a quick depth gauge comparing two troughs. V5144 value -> 30.6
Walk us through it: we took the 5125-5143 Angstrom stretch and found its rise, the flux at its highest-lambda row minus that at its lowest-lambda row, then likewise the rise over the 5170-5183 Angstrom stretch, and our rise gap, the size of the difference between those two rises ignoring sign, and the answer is 0.3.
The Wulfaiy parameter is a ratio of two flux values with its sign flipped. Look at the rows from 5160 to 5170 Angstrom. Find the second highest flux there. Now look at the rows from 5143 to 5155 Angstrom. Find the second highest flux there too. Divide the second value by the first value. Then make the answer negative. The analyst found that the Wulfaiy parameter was -1.12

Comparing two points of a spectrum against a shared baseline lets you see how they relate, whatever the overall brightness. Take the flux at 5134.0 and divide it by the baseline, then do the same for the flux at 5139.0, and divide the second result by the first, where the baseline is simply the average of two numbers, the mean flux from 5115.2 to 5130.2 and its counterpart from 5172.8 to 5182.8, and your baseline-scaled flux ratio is 0.93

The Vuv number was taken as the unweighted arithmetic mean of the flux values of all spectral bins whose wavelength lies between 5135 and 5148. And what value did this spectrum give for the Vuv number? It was 11.3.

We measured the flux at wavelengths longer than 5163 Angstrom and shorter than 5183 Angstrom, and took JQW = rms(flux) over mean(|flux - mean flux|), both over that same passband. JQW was 28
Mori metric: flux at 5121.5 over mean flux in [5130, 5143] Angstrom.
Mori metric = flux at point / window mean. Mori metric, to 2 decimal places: 0.98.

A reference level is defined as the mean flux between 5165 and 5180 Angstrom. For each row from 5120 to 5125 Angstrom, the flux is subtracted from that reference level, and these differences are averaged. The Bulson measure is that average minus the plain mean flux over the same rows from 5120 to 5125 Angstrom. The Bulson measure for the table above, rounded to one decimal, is -11.0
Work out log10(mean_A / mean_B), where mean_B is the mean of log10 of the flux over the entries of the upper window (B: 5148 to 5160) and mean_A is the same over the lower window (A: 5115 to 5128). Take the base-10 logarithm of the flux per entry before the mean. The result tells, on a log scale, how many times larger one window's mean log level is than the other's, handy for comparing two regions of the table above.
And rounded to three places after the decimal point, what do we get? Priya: -0.013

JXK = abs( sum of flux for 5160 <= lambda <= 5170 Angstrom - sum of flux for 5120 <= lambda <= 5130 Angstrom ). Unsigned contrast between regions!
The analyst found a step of 0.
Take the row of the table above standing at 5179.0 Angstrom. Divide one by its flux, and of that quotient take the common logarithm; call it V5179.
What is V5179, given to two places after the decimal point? -1.03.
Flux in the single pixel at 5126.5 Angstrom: 9.932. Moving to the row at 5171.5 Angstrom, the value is 10.11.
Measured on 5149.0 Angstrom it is 11.96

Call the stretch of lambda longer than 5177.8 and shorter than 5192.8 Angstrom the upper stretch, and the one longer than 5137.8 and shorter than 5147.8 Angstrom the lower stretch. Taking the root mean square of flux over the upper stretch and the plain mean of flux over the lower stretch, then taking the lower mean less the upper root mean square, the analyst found 0.49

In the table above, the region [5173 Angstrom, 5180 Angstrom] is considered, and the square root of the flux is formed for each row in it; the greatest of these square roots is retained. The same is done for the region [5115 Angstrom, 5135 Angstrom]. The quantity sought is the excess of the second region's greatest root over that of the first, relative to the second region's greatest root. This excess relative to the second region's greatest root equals 0.042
